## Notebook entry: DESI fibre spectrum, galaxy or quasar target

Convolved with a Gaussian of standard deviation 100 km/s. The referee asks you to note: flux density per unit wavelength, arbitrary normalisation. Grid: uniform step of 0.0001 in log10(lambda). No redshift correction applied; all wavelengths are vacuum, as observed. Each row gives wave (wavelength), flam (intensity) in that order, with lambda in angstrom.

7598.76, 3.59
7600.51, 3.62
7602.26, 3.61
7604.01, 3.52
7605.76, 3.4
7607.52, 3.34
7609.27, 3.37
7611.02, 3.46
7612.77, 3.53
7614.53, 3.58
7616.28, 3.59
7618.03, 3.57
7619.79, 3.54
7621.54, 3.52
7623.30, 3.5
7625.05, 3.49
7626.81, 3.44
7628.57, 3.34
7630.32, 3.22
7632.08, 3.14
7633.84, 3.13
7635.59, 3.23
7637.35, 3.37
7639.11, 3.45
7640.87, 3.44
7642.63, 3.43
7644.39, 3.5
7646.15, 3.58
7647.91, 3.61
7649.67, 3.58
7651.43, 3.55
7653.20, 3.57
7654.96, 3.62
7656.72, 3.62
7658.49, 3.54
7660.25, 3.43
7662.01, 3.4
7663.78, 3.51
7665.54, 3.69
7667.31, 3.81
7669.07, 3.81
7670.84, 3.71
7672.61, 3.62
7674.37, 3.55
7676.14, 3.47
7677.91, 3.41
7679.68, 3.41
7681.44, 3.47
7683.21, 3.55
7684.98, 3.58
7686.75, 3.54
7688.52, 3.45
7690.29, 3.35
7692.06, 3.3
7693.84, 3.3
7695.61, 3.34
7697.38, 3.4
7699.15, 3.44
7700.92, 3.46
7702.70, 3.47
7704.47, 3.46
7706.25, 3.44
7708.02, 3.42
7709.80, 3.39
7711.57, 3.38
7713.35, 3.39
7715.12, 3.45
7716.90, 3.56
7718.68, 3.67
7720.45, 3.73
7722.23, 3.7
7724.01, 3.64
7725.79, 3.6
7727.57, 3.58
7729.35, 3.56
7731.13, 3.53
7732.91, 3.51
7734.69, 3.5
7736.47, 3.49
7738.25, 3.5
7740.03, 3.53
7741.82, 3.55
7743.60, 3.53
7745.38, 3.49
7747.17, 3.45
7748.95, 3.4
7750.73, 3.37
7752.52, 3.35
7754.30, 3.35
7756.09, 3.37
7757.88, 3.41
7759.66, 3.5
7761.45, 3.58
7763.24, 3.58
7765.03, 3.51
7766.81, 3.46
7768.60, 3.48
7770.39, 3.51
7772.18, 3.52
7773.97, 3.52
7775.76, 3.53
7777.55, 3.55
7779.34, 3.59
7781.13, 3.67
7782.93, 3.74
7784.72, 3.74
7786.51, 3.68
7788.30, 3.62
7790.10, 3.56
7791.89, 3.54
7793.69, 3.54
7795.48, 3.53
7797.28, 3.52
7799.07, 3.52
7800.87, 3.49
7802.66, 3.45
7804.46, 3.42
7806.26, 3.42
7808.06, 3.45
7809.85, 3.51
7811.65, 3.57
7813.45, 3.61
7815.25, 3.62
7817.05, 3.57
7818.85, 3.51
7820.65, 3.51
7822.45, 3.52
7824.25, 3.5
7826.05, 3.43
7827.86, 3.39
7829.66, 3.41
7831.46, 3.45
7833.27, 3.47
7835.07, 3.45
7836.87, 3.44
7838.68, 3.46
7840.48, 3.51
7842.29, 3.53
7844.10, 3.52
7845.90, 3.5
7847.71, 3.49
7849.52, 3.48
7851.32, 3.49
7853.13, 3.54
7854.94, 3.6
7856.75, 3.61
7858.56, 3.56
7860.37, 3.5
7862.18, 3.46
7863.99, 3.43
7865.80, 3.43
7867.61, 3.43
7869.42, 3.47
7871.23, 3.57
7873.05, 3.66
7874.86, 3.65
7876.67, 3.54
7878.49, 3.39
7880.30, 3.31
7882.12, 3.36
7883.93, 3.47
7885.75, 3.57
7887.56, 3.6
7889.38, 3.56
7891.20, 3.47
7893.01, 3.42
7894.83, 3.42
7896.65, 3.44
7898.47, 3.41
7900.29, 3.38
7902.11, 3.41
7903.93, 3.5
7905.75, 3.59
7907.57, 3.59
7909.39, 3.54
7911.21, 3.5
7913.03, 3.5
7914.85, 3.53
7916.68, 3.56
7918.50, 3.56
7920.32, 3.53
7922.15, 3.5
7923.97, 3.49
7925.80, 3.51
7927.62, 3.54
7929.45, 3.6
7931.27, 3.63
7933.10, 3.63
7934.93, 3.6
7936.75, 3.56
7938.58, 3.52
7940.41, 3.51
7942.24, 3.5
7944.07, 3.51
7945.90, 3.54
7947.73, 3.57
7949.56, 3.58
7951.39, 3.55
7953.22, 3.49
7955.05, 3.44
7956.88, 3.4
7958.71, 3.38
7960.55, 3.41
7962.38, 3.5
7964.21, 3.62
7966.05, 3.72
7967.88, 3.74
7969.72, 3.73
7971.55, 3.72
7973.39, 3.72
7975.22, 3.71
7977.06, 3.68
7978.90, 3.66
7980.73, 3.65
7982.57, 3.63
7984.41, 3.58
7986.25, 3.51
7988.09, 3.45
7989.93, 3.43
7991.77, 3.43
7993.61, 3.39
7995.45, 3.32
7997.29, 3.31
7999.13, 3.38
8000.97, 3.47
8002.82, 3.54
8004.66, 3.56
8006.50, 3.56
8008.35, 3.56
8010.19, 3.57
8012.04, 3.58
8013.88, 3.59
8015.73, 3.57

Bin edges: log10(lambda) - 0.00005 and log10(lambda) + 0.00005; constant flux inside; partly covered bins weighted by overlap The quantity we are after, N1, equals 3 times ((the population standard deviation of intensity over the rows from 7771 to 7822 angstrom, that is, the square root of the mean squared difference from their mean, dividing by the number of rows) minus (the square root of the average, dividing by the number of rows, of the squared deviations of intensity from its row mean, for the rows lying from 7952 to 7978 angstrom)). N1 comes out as -0.17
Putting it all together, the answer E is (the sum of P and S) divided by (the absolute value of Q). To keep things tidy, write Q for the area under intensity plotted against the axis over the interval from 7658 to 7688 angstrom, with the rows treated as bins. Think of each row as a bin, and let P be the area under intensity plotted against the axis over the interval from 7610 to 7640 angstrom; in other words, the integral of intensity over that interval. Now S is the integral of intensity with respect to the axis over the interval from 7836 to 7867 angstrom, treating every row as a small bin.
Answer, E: 1.98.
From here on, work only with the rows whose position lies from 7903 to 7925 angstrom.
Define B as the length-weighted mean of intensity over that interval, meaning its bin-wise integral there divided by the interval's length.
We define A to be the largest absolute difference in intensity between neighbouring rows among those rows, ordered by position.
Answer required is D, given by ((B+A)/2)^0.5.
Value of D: 1.35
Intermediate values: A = 0.090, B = 3.53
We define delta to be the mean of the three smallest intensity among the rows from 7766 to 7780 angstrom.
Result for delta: 3.48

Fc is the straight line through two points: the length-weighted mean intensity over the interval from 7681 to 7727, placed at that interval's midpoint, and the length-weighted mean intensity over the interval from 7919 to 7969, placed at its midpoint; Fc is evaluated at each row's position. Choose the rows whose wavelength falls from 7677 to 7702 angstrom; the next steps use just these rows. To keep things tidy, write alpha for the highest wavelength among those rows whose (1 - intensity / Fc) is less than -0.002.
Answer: 7686.75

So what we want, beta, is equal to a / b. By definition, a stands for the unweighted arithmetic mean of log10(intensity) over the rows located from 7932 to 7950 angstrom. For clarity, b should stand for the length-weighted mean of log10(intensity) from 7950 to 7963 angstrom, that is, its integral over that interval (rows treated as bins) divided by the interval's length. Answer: 1.02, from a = 0.550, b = 0.539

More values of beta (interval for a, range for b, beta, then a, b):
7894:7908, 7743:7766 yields 1.00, 0.540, 0.538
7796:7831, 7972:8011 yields 0.99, 0.543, 0.548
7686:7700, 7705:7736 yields 0.97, 0.530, 0.548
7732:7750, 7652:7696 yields 0.99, 0.543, 0.547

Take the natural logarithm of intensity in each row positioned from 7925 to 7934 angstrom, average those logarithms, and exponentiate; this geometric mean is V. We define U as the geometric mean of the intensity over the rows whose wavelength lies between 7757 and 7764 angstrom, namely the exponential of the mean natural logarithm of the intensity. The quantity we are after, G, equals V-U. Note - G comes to 0.06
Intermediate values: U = 3.52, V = 3.58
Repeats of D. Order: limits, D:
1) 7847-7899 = 1.35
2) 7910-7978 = 1.36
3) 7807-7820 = 1.34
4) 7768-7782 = 1.35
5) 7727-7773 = 1.34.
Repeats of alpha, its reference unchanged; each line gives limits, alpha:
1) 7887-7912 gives 7909.39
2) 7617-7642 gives 7625.05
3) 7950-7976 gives 7975.22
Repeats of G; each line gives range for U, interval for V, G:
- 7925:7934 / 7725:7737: -0.04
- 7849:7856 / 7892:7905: -0.10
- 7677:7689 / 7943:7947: 0.04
